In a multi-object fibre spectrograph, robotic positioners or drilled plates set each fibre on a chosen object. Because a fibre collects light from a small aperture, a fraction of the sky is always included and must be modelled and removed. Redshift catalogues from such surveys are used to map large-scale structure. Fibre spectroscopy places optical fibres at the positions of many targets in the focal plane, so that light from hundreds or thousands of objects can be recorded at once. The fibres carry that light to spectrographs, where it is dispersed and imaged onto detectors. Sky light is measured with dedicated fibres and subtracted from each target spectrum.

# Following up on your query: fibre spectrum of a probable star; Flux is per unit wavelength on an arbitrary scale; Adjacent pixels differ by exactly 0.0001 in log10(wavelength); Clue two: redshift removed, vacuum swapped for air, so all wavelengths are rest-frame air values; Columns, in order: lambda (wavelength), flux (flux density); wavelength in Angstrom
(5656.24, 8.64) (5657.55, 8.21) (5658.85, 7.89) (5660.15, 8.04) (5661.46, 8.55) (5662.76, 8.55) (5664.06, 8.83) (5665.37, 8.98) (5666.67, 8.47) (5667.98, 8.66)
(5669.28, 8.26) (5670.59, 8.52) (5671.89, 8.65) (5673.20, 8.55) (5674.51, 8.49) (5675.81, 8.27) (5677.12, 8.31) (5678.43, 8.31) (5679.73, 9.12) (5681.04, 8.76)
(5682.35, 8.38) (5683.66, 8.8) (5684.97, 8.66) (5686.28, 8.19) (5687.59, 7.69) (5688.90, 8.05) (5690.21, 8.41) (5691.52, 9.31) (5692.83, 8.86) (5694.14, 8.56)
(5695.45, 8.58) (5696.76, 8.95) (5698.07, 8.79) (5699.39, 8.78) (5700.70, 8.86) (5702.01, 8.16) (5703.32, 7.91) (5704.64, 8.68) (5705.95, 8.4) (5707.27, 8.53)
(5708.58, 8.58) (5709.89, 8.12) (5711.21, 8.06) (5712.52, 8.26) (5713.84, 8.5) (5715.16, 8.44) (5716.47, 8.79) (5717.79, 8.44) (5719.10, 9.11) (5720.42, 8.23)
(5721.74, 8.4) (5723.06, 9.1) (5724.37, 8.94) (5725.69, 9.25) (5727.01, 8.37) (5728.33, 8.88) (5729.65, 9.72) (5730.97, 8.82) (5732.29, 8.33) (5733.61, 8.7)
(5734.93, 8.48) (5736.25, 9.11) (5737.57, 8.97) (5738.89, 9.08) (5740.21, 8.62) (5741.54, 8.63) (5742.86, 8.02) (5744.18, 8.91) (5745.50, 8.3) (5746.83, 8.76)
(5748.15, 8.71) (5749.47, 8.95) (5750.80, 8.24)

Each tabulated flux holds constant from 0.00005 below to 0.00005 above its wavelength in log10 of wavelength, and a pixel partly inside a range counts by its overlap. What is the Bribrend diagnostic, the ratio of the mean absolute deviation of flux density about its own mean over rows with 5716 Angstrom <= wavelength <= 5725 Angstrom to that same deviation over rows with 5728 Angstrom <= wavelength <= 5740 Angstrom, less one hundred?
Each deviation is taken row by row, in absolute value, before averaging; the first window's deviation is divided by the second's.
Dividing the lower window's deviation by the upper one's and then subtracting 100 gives -98.9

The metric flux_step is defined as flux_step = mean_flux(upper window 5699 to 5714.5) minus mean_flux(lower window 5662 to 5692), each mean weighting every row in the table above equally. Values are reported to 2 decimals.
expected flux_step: -0.13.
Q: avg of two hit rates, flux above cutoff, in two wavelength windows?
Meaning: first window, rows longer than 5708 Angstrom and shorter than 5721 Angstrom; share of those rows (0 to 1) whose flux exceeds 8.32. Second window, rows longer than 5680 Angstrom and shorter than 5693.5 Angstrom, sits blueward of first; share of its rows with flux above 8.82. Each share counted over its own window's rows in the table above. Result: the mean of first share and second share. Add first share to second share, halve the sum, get 0.40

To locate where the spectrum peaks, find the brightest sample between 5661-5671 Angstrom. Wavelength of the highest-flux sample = 5665.37 Angstrom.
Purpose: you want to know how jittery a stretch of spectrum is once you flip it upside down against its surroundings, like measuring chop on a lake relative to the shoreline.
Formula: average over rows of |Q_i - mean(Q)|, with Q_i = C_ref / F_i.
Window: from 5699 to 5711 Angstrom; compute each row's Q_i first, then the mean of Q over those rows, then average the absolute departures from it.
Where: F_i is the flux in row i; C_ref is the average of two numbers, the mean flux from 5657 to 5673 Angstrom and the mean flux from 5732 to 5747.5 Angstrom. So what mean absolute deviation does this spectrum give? 0.0323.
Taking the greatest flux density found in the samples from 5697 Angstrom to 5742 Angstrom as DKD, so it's 9.72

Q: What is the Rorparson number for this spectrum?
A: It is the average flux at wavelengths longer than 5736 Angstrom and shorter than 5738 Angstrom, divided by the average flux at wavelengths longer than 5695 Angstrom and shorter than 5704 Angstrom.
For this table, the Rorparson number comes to 1.054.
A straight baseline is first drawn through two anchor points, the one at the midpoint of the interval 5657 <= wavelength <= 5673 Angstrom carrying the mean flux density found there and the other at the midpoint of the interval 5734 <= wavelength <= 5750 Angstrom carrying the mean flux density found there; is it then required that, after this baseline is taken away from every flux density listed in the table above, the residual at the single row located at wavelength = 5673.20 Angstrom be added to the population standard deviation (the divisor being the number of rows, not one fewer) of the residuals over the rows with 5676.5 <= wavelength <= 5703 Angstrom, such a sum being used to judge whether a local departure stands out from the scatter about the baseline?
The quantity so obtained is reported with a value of 0.43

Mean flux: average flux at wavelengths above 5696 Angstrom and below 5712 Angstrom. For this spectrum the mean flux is 8.49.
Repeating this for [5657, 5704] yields 8.51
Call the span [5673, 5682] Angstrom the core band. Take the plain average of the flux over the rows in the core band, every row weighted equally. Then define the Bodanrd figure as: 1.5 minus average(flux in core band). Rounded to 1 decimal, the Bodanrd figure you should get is -7.0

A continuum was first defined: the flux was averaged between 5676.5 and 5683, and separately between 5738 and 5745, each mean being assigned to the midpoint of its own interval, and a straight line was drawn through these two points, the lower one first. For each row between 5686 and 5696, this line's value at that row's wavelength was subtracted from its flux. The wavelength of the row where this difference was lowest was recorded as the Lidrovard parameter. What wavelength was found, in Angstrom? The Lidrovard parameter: 5687.59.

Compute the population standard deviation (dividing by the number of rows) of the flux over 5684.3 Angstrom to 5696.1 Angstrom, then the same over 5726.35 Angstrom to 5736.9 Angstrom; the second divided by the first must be 0.96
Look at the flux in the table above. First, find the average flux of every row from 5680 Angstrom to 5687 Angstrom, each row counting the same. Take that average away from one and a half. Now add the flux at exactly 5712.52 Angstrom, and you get 1.2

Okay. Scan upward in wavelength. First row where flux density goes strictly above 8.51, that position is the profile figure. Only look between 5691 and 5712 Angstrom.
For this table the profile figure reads 5691.52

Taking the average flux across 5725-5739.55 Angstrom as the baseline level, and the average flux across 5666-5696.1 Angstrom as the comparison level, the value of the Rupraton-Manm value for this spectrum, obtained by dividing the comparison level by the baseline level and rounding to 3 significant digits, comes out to 0.959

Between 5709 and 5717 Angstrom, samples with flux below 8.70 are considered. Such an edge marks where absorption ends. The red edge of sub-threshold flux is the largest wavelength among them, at 5715.16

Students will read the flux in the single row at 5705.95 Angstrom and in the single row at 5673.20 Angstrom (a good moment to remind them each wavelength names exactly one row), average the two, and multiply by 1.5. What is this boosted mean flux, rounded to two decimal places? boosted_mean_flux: 12.71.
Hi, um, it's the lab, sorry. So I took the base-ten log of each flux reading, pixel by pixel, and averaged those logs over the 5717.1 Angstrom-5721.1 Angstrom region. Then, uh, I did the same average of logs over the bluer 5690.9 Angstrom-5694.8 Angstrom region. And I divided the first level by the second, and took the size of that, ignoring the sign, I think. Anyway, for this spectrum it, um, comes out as 0.98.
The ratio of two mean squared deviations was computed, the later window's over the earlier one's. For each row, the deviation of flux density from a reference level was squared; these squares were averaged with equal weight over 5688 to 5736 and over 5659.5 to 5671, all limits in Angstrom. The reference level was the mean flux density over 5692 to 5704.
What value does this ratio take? 2.0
